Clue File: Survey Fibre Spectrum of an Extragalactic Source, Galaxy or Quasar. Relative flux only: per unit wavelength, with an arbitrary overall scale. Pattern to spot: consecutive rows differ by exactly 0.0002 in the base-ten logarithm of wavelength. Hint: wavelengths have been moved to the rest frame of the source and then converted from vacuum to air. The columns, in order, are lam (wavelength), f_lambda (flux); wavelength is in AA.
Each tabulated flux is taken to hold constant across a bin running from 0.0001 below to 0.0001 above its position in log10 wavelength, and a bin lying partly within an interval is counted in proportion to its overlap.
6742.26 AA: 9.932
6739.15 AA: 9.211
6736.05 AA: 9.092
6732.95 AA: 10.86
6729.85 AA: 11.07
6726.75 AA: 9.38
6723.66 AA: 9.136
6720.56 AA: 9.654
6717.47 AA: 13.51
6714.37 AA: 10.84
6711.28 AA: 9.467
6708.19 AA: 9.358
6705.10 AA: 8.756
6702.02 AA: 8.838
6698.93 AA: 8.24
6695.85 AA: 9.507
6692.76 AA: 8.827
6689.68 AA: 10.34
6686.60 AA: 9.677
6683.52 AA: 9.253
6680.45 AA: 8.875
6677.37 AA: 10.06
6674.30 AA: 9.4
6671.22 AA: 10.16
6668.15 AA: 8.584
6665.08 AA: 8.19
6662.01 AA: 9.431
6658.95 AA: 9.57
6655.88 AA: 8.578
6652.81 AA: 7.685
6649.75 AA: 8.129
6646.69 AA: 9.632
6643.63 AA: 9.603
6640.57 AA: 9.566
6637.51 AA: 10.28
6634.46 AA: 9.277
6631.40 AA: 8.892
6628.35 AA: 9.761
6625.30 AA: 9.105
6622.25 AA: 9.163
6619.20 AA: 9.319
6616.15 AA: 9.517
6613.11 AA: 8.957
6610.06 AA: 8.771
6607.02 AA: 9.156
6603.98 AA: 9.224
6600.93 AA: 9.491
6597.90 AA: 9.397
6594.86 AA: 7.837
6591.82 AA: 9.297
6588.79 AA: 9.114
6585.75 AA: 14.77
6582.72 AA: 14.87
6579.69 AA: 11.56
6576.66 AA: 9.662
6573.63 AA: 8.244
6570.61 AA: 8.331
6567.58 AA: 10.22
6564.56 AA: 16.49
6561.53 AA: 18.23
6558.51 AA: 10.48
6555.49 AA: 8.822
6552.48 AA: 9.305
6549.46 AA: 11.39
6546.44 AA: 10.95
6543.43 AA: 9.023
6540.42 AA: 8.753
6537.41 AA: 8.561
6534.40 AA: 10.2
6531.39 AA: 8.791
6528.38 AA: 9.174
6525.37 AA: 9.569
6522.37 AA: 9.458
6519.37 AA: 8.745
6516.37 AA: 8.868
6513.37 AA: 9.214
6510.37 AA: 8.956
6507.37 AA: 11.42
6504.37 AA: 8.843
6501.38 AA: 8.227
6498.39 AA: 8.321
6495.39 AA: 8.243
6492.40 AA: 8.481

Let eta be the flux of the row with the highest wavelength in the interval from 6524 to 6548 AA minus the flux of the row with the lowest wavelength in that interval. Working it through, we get 1.4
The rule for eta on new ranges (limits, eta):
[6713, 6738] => -1.7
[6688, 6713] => -0.9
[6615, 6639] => 0.8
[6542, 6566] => 7.5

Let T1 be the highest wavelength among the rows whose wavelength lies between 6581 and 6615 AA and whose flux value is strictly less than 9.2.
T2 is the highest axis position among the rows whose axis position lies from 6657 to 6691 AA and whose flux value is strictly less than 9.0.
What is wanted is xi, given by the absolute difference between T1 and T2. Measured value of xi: 67.3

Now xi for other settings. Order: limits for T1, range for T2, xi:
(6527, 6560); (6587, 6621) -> 57.6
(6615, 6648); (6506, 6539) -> 94.0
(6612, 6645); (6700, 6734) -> 73.7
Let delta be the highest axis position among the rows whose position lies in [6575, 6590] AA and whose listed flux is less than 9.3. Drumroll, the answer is 6588.79 AA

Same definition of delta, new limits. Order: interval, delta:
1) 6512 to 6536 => 6531.39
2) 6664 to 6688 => 6683.52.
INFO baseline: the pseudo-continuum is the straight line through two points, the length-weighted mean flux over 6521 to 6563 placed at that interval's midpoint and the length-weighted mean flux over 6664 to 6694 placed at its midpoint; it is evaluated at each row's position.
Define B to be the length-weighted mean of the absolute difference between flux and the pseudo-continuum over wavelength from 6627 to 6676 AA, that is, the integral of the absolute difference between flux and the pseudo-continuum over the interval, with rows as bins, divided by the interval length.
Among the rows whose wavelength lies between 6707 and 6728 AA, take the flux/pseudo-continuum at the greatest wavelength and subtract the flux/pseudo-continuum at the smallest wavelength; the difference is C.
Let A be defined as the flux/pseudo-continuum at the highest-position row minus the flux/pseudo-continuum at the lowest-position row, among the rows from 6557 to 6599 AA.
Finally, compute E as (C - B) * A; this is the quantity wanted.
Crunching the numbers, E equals 0.05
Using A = -0.08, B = 0.6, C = 0.02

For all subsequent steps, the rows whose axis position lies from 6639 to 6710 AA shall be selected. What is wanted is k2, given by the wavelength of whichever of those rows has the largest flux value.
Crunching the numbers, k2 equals 6689.68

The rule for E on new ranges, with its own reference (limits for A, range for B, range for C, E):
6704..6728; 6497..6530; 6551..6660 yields -0.11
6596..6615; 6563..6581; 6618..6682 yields 0.07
